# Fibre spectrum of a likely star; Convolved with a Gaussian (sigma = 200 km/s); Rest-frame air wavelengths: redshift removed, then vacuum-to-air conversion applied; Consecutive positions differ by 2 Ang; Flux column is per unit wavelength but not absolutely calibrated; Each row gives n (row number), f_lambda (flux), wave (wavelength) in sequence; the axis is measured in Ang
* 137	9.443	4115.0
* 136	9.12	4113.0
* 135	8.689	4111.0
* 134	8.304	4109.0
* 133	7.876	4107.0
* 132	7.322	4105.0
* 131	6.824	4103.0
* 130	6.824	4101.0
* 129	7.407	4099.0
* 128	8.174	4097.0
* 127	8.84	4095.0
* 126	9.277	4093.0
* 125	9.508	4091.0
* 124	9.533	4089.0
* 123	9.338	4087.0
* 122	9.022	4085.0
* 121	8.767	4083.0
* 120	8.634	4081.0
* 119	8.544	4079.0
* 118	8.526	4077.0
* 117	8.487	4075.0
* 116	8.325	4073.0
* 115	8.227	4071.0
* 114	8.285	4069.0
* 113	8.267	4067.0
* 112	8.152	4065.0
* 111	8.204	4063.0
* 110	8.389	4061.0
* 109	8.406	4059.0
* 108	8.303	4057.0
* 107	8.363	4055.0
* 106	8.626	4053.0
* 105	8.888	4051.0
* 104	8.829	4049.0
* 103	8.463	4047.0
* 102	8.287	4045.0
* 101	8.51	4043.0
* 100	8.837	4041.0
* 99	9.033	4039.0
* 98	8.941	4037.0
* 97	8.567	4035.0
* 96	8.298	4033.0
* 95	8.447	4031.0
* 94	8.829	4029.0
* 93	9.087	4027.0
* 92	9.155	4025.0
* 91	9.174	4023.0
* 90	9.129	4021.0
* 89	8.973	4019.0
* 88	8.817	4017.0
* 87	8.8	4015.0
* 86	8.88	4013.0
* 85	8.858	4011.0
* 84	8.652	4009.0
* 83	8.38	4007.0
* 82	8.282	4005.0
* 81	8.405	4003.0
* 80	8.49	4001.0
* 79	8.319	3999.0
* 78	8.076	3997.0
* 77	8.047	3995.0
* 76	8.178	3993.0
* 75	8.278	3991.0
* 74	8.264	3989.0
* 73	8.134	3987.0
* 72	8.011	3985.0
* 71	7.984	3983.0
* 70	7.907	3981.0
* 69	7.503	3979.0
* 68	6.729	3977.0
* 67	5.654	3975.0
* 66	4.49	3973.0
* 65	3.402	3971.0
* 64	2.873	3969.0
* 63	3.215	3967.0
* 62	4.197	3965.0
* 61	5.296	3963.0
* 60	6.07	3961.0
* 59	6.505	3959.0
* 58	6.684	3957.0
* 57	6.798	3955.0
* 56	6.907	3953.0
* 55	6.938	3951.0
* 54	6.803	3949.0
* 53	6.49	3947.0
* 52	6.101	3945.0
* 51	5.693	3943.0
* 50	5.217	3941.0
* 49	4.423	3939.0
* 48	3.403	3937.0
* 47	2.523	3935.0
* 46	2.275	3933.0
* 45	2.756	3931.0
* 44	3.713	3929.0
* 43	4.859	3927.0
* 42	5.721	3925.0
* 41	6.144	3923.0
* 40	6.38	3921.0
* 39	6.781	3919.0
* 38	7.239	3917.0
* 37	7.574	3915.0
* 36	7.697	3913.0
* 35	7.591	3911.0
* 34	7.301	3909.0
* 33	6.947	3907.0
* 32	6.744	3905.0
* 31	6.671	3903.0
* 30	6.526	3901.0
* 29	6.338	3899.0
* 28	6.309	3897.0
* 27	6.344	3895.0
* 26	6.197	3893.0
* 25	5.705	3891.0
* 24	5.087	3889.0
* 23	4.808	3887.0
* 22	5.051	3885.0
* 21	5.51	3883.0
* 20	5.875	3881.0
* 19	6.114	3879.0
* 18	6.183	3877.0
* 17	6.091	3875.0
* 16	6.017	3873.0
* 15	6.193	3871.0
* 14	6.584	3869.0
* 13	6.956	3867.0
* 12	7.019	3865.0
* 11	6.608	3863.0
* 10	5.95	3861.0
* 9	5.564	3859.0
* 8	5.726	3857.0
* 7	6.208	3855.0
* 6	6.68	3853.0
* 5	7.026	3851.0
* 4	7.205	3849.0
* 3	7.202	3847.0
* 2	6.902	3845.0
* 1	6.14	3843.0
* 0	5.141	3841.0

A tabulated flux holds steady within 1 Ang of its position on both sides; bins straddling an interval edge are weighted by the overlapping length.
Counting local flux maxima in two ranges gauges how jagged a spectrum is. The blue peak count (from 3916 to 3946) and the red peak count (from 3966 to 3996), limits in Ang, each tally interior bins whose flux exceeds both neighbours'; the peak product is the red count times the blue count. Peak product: 0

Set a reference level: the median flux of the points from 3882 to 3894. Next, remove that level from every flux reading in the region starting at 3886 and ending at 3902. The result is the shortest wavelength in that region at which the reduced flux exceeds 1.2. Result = 3901.0 Ang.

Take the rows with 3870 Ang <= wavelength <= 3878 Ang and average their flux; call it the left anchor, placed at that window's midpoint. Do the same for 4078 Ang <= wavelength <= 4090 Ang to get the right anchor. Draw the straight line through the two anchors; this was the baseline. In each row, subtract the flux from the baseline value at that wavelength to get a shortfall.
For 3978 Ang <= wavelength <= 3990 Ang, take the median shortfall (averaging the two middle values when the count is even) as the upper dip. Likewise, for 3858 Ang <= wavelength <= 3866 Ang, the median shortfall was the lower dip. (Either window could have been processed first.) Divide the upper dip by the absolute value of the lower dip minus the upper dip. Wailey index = -6.2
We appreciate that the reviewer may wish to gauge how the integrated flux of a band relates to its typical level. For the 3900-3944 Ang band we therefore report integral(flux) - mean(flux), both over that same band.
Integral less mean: 243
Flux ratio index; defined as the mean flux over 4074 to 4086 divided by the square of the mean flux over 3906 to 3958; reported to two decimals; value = 0.26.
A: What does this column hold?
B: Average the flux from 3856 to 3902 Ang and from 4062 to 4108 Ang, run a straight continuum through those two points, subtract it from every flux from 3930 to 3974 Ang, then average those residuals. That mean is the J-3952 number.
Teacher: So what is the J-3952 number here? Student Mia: -1.90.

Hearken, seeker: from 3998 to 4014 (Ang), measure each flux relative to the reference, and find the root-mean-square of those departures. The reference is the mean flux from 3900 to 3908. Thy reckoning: 1.8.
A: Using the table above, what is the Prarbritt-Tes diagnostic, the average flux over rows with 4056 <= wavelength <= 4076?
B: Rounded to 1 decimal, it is 8.3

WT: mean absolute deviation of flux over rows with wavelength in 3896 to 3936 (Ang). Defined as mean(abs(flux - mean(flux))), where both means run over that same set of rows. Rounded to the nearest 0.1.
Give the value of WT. 1.4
